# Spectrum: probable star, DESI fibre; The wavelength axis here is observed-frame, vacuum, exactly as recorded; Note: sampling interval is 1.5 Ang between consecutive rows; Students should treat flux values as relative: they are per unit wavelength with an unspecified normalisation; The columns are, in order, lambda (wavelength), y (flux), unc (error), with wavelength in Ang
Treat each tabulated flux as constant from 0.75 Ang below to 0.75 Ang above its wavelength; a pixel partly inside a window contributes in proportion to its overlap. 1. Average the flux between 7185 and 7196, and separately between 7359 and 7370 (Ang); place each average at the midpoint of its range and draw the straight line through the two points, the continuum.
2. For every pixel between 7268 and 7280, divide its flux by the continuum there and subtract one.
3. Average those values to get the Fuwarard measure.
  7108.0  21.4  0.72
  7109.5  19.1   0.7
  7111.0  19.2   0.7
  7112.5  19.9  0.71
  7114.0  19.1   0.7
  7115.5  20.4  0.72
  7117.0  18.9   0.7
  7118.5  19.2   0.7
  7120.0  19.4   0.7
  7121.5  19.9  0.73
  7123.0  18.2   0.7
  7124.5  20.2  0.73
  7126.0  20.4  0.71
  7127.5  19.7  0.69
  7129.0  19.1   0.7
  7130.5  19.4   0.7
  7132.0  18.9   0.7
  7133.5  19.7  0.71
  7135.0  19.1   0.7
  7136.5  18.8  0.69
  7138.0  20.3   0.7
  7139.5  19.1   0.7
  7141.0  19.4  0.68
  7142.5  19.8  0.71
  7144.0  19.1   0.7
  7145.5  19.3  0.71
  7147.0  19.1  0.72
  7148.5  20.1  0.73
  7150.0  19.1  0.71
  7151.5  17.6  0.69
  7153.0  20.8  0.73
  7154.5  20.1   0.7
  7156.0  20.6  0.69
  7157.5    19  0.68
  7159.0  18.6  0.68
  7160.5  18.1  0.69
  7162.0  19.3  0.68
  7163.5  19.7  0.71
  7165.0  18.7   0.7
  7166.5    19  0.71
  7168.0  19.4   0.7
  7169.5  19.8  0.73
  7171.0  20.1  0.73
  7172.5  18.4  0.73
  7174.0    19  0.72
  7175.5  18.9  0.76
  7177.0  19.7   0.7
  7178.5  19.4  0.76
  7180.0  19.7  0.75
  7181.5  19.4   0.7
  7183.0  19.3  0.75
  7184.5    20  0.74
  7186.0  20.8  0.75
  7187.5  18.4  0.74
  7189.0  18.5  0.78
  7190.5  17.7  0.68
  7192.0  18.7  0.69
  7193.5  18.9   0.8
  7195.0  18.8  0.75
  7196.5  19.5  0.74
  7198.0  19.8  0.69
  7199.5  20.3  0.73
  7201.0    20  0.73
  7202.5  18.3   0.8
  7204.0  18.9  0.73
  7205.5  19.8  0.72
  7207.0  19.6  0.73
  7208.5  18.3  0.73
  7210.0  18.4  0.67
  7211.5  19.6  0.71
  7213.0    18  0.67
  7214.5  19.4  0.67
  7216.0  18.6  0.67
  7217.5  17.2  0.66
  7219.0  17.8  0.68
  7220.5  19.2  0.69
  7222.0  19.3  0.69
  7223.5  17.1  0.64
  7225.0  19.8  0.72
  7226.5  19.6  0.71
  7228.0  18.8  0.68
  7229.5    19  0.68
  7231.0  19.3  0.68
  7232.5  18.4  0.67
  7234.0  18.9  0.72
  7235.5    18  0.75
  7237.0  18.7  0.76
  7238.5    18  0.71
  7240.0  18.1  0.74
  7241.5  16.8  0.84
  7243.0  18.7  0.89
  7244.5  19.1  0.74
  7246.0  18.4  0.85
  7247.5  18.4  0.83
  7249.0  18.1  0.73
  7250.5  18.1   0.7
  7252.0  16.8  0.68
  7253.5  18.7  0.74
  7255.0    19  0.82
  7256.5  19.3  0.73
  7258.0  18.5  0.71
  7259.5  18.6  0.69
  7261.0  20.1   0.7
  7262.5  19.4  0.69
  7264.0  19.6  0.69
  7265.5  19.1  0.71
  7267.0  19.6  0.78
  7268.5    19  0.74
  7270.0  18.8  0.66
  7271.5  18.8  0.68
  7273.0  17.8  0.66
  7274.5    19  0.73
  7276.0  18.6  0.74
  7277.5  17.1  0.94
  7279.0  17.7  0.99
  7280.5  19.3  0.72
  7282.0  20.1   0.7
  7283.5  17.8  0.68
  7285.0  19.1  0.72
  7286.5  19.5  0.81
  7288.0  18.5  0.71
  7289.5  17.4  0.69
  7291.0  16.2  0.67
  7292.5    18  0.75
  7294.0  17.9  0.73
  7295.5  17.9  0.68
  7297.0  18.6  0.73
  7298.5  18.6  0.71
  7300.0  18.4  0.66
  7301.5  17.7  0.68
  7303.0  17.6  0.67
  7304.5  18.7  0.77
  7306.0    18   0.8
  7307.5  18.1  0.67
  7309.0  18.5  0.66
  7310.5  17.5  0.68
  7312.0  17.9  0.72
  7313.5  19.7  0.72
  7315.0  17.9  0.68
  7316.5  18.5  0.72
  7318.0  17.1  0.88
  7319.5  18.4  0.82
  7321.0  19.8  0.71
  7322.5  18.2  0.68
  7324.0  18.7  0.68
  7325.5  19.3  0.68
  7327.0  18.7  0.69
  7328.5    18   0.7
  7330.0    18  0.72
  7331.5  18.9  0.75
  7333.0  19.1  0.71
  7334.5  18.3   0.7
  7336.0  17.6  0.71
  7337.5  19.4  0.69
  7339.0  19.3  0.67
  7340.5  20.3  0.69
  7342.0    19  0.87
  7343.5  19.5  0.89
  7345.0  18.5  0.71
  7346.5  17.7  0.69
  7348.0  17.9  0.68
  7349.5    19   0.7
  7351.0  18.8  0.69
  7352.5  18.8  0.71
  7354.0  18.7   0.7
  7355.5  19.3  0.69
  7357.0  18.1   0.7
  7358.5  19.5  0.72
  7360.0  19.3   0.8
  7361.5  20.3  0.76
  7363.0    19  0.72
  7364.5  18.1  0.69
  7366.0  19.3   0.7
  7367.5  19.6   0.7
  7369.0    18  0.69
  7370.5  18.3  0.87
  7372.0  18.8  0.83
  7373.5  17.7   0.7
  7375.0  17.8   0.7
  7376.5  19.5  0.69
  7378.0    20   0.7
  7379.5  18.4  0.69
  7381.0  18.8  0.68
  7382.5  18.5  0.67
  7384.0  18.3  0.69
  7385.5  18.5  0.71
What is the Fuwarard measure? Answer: -0.032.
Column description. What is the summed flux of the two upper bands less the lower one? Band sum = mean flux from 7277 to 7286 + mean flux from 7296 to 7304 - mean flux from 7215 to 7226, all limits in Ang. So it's 18.3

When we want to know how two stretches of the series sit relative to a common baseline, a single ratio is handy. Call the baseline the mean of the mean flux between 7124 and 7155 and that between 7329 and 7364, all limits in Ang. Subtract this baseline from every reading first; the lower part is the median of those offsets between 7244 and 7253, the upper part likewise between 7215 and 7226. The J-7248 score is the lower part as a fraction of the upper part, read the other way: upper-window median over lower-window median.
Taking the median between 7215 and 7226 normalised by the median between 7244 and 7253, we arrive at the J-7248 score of 0.6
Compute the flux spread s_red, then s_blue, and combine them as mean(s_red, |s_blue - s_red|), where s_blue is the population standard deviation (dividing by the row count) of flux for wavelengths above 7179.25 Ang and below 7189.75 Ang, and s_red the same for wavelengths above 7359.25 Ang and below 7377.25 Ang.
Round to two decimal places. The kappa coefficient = 0.40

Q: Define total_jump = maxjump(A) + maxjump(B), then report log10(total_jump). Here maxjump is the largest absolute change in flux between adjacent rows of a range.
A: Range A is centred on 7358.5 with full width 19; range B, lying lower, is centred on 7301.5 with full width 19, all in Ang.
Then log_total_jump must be 0.40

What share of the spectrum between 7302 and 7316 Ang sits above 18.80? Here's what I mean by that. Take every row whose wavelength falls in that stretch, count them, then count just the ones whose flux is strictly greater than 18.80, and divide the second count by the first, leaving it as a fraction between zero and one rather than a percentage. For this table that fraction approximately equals 0.11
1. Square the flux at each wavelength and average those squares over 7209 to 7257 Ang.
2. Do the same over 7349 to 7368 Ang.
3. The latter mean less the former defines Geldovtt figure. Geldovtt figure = 20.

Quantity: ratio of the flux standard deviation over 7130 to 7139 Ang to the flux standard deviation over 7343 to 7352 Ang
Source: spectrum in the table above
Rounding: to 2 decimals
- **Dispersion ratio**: 0.83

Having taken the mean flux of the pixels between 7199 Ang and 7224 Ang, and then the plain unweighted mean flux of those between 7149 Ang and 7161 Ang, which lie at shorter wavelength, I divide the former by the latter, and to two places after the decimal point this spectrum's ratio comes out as 0.98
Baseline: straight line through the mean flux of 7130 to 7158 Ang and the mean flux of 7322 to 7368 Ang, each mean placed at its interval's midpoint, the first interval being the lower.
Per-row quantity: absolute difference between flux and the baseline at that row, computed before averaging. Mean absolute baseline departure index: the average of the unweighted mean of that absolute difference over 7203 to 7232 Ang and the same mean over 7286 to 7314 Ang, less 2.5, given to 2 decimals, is -1.68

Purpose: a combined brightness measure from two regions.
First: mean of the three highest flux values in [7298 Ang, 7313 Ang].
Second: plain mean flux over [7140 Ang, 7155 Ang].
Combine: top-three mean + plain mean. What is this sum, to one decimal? 38.0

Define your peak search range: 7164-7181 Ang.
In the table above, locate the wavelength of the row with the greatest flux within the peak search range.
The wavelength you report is 7171.0 Ang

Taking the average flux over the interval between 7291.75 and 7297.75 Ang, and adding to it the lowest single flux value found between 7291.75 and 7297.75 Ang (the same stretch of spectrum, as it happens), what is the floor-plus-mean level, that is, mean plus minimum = 36.0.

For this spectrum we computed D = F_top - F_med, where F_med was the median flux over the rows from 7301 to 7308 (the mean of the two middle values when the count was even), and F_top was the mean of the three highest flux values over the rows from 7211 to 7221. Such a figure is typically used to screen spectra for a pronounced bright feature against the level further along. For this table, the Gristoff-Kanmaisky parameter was 1.4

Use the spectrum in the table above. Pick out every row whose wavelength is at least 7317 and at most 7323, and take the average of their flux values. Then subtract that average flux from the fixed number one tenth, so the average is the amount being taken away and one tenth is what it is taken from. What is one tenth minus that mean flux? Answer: -18.3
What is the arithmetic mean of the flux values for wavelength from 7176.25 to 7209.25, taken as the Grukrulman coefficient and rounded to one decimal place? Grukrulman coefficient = 19.3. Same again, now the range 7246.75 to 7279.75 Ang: 18.6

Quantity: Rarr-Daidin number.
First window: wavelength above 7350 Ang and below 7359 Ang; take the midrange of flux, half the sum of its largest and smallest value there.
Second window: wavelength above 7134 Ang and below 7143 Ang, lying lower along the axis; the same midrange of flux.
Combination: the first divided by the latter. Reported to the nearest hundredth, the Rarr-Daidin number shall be 0.96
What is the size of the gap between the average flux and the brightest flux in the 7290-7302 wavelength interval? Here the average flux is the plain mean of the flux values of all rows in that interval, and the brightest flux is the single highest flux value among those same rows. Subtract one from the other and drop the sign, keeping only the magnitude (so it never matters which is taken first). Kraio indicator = 0.69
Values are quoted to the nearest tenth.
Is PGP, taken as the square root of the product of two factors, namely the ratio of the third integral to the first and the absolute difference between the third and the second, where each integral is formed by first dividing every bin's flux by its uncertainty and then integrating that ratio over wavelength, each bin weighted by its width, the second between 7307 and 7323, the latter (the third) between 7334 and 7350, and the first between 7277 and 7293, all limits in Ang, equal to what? 2.7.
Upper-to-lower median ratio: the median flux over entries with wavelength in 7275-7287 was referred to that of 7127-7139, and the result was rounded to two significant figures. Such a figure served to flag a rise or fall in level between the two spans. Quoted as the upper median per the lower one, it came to 0.98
